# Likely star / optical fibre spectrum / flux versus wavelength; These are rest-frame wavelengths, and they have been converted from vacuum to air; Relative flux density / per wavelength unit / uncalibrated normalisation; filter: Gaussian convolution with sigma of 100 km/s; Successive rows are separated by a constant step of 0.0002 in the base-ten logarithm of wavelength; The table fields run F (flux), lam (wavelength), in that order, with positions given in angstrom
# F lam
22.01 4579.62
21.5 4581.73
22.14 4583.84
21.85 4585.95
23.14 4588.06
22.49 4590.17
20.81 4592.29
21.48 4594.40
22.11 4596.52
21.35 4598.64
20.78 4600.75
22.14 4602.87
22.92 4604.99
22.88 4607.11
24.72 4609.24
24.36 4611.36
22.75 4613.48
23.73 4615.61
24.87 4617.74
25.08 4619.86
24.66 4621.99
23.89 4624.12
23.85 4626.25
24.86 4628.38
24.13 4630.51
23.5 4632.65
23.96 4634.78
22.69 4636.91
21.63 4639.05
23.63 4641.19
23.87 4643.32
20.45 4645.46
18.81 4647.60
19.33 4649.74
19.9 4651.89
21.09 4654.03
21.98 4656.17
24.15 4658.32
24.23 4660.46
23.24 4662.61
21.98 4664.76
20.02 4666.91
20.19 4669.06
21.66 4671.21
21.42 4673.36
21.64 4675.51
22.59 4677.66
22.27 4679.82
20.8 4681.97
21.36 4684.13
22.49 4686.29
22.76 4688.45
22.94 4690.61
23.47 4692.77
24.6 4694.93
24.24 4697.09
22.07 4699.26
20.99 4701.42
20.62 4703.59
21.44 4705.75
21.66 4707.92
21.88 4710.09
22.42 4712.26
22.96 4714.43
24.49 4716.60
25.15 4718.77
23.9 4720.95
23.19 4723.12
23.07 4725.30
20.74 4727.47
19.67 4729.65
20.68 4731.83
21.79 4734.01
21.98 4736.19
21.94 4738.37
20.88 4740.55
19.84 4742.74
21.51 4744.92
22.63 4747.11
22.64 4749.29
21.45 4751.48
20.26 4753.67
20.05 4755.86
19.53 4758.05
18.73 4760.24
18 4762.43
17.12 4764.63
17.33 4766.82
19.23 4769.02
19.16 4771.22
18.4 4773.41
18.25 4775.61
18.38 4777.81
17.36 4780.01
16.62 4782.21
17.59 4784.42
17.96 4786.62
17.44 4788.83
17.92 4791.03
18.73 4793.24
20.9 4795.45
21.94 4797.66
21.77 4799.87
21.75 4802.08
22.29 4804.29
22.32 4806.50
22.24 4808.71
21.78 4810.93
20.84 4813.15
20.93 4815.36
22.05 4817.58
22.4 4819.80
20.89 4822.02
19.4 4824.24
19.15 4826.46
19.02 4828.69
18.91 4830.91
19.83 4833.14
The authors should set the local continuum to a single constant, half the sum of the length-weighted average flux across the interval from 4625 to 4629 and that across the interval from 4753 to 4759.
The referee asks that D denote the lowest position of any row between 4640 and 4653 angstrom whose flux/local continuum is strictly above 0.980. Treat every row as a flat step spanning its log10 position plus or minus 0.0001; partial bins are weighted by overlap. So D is 4641.19 angstrom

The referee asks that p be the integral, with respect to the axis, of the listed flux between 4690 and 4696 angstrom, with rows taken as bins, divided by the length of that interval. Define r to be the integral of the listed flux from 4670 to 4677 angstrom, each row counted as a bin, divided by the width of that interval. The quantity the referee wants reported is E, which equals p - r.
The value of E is 2.1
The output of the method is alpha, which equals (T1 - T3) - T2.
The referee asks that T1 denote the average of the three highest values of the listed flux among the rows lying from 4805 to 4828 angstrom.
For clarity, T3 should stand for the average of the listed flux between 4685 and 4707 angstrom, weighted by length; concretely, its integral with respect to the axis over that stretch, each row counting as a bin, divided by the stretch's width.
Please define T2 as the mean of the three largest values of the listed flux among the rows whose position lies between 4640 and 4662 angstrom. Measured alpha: -24.3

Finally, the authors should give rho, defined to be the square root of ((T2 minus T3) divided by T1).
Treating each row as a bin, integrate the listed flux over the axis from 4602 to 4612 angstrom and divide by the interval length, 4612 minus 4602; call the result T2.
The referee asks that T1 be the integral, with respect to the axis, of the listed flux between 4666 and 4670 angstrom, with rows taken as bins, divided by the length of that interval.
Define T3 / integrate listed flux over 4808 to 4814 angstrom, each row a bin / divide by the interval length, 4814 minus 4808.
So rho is 0.30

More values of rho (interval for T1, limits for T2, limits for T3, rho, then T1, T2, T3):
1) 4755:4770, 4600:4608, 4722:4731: 0.17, 18.5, 22.2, 21.7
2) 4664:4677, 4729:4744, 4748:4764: 0.21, 21.2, 21.0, 20.0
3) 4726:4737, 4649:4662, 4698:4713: 0.12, 21.0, 21.9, 21.6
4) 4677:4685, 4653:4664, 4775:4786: 0.49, 21.7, 22.9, 17.6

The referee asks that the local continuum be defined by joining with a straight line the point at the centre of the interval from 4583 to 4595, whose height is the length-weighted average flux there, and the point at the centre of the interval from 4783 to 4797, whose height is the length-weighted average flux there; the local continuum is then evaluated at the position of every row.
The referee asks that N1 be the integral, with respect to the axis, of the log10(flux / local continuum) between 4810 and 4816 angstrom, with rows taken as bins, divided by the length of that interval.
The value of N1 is 0.069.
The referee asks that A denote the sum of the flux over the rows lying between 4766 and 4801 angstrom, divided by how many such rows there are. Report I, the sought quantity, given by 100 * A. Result 1869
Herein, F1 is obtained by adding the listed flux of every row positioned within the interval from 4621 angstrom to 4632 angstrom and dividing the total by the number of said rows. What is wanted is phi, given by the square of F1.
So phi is 589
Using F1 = 24.3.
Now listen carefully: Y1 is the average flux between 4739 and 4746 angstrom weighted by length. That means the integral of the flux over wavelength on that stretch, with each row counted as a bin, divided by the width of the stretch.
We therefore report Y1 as 20.8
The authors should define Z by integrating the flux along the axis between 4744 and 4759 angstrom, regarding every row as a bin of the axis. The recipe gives 317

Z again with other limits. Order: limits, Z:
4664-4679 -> 320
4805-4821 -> 349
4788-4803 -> 301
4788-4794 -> 108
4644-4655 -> 220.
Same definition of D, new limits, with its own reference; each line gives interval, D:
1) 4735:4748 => 4736.19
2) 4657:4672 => 4658.32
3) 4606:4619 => 4607.11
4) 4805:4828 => 4806.50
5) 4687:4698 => 4688.45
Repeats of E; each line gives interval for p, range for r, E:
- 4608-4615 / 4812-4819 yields 2.6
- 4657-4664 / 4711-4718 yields 0.4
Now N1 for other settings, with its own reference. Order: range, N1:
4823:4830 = 0.032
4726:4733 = 0.021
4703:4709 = 0.028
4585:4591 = 0.009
